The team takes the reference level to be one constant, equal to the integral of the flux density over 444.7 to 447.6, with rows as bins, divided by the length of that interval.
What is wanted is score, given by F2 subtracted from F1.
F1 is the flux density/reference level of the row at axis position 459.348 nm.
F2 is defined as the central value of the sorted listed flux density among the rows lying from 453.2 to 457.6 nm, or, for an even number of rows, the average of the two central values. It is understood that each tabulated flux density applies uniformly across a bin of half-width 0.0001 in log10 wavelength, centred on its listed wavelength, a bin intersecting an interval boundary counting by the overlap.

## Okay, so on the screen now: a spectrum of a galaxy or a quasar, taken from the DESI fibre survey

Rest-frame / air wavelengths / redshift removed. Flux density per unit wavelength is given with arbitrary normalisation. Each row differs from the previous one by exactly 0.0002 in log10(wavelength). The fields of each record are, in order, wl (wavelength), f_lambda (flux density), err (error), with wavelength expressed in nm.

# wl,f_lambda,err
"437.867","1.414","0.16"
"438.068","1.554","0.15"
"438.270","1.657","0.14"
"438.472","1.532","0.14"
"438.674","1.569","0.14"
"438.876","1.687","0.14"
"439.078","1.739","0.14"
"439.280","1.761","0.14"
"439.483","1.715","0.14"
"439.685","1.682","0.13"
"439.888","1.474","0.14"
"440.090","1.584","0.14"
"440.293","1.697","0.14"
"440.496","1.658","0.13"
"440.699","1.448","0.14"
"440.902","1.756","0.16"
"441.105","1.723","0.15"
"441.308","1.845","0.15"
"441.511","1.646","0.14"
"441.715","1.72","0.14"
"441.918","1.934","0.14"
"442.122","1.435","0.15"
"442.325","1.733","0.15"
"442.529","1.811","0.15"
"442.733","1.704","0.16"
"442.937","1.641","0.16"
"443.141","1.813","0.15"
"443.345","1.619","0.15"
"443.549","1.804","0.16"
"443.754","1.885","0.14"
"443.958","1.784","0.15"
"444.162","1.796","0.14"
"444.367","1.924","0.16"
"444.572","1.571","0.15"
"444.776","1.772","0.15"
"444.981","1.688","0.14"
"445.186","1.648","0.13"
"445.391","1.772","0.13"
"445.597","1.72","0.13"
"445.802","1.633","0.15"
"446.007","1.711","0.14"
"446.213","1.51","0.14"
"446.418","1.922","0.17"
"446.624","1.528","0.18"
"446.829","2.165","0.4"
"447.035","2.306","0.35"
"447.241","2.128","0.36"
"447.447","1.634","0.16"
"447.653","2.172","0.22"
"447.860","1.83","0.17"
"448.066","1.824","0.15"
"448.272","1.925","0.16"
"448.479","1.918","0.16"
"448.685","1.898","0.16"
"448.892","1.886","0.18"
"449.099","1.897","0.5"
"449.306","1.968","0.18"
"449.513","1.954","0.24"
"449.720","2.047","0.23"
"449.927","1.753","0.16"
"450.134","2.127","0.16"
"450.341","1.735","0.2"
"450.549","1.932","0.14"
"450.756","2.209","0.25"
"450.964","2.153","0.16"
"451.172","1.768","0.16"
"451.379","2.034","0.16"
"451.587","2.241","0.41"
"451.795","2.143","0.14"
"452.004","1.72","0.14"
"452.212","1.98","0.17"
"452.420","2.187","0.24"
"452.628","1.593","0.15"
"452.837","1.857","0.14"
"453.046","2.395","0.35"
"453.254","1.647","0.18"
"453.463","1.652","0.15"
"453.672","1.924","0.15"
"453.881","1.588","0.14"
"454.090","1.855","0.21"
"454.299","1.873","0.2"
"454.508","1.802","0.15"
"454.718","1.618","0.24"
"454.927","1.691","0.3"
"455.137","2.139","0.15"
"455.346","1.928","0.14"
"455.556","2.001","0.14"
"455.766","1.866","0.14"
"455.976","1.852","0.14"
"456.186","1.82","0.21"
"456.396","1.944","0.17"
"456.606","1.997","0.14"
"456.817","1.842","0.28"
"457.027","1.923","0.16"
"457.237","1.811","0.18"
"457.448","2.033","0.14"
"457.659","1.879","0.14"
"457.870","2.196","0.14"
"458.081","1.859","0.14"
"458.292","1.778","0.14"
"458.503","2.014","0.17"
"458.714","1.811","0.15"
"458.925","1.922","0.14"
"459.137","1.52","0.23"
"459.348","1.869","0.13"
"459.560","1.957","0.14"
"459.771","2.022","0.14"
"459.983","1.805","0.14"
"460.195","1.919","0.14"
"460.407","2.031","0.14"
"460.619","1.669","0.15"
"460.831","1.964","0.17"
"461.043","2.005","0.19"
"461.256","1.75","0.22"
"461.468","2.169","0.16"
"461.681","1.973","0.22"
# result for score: -0.82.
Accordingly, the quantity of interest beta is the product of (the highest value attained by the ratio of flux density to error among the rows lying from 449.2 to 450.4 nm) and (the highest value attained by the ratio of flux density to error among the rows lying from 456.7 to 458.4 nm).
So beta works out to 209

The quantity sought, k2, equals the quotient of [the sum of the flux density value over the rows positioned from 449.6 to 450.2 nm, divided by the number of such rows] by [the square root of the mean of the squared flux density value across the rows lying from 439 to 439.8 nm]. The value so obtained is 1.15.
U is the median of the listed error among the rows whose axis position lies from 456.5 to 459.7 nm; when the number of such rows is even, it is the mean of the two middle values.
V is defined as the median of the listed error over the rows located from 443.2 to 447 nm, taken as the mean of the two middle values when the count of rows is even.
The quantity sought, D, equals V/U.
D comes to 1.07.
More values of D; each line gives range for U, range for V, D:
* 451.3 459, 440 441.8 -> 0.93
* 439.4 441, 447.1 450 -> 1.25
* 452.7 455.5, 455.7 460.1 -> 0.93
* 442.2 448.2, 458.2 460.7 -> 0.93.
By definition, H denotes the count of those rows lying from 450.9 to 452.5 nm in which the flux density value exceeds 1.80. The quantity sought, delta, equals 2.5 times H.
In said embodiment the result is 15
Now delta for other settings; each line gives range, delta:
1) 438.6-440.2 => 0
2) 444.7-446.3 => 0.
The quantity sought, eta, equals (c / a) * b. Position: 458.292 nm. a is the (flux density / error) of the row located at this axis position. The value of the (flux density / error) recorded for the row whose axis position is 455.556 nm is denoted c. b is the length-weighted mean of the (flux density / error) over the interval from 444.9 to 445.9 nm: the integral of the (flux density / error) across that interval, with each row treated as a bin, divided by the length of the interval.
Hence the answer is 14.1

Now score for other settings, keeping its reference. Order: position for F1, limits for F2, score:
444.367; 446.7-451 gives -0.86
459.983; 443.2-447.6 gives -0.77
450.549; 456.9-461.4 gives -0.85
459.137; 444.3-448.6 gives -0.93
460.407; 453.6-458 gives -0.75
